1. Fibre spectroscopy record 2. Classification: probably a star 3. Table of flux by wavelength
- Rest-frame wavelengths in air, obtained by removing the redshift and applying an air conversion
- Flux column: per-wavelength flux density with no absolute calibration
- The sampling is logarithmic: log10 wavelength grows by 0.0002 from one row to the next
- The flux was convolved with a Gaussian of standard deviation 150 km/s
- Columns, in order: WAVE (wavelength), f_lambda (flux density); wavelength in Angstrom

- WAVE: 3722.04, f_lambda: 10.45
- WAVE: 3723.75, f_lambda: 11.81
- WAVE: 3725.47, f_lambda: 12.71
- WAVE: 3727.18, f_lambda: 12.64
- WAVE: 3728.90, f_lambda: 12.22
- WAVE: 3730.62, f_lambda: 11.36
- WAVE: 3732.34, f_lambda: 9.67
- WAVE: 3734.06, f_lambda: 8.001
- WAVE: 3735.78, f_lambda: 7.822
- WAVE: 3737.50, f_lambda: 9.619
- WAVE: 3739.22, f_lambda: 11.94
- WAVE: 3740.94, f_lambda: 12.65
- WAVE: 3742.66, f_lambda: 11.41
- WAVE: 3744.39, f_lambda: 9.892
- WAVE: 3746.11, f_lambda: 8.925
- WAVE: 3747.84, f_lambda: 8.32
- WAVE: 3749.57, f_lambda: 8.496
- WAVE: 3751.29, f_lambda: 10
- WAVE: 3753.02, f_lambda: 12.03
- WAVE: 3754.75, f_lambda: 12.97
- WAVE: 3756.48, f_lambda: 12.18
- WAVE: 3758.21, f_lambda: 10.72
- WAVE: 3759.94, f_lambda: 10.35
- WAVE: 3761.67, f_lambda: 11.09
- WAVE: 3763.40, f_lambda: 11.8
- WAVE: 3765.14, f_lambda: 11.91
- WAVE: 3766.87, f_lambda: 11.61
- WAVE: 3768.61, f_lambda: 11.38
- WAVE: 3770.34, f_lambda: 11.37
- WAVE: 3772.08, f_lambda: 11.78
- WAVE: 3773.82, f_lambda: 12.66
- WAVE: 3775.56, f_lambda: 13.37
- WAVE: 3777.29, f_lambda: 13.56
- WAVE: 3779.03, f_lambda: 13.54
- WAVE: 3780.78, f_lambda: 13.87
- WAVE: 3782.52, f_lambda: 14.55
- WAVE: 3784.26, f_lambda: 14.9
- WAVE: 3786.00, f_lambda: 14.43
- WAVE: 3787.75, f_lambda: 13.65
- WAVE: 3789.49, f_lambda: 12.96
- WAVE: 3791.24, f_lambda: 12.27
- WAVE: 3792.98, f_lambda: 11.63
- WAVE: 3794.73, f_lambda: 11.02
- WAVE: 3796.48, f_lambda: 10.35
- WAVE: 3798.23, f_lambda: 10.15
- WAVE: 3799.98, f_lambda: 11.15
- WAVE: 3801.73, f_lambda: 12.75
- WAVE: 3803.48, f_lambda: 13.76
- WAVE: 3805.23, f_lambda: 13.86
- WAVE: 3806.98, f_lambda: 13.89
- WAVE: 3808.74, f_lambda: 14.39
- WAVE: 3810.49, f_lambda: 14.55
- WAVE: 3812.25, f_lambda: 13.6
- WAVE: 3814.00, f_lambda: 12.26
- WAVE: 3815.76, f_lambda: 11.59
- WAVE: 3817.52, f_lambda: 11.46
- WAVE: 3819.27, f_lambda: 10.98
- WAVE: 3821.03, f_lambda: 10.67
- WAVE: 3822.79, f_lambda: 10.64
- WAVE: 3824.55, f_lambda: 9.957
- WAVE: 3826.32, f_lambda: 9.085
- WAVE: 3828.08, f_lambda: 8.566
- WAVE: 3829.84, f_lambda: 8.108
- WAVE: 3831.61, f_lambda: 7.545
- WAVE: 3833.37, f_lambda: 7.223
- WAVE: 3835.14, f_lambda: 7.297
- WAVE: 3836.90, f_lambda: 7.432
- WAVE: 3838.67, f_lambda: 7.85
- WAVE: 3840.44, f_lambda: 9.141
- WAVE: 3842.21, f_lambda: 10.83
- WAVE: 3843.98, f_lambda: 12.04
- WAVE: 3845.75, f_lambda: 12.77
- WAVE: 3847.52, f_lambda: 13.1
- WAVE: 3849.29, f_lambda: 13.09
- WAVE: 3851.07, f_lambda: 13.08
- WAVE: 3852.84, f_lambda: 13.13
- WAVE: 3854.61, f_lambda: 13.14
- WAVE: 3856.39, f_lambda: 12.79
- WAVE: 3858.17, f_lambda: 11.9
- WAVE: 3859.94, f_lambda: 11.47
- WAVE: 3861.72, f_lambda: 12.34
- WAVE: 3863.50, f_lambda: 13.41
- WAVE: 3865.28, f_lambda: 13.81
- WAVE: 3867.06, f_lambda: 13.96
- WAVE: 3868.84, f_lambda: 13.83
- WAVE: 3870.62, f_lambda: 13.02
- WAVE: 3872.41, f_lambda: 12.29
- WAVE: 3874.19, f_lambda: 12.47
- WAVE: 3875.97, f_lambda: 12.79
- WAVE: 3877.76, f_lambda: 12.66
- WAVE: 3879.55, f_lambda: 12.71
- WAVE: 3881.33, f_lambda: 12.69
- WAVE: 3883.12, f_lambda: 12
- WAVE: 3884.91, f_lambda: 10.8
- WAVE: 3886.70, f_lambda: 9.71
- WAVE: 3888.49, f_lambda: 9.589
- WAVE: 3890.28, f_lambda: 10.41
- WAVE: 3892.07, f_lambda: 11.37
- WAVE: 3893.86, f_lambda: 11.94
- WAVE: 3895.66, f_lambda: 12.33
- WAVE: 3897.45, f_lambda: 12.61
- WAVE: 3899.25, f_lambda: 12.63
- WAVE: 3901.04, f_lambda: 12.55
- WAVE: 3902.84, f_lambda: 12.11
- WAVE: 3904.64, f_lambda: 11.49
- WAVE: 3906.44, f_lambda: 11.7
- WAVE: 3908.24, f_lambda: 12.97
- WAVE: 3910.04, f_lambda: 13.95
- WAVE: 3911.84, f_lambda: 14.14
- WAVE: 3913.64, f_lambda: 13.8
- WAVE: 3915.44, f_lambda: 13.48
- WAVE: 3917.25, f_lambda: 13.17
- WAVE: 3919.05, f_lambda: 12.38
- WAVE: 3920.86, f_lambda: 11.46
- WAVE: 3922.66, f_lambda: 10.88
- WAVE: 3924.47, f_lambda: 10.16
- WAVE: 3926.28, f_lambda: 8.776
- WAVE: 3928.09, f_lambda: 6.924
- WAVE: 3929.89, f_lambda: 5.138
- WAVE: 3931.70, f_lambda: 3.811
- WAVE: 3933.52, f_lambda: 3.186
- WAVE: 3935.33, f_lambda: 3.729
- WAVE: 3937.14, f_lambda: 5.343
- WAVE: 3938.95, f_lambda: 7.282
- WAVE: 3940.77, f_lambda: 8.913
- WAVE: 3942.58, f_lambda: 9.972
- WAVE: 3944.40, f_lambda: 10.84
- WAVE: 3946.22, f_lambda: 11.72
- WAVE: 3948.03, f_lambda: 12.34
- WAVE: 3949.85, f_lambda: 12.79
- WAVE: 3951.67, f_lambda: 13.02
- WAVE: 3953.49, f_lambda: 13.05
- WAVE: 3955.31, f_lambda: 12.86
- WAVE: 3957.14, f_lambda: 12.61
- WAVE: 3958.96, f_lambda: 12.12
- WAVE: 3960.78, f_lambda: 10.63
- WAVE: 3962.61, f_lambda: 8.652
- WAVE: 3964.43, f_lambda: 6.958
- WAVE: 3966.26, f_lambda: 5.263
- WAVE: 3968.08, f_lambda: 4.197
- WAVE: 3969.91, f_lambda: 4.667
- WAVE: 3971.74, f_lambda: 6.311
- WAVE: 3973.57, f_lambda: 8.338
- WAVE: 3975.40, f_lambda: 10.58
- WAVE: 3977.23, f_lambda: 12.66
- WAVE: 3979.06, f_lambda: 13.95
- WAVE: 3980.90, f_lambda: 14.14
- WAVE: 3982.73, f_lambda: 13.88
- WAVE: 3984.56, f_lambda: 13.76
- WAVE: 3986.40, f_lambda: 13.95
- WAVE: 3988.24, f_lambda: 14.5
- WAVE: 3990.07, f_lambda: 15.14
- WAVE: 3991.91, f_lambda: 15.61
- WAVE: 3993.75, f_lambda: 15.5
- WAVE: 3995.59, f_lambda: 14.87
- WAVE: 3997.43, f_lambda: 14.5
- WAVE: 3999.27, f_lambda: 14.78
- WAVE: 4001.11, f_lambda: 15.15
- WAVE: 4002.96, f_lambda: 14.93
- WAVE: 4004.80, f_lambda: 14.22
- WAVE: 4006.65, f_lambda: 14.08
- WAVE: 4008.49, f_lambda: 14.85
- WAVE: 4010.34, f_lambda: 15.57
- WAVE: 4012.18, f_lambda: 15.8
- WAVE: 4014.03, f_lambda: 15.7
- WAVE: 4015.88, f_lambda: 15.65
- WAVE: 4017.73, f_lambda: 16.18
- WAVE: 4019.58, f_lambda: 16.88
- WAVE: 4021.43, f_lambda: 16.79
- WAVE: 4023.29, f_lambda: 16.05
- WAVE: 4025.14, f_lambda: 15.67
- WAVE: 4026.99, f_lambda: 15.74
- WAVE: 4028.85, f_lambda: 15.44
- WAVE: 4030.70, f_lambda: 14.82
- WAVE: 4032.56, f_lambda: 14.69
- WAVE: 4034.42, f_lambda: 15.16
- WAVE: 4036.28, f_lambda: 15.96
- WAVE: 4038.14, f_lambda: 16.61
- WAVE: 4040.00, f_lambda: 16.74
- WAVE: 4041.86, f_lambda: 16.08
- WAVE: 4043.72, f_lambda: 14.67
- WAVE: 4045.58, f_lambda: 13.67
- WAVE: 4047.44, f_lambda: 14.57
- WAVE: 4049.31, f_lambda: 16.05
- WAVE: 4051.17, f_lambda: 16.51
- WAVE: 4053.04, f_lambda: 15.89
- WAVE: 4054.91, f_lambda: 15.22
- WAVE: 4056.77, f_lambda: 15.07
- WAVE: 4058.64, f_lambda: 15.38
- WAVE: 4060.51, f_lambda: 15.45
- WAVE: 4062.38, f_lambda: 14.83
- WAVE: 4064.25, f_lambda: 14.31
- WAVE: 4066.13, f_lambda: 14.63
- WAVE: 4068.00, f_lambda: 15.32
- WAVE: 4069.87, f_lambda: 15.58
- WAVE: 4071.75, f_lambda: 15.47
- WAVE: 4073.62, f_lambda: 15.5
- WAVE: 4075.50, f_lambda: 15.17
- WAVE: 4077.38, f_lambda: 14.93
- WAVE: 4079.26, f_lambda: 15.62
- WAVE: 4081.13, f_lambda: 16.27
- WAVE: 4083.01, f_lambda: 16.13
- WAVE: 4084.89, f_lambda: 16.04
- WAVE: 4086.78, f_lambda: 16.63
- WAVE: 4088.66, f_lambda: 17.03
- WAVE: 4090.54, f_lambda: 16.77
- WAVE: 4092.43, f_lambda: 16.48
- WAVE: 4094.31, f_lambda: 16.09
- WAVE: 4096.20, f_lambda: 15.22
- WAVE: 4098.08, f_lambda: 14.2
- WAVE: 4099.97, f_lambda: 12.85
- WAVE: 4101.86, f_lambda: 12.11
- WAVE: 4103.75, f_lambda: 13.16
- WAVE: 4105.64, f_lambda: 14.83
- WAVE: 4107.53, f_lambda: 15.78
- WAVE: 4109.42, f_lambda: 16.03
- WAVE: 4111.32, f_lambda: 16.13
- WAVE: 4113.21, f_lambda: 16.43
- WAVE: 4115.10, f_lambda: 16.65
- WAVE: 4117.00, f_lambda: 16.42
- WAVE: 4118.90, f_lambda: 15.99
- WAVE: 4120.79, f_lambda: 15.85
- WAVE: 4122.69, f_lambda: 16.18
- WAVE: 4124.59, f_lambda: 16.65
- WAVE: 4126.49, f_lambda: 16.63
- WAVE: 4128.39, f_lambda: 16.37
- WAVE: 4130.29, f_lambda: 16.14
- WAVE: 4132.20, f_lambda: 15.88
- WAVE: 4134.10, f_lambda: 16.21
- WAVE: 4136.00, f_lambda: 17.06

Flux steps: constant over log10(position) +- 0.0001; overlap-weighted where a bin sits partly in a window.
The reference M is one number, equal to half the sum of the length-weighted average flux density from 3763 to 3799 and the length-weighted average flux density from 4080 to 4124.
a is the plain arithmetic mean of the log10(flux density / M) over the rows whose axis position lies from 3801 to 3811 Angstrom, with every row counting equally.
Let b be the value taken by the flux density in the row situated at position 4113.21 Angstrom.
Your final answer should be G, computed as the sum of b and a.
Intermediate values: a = -0.01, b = 16.43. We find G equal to 16.4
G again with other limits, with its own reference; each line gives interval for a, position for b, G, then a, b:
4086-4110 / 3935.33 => 3.8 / 0.03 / 3.729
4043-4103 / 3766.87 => 11.6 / 0.04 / 11.61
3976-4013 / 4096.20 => 15.2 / 0.01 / 15.22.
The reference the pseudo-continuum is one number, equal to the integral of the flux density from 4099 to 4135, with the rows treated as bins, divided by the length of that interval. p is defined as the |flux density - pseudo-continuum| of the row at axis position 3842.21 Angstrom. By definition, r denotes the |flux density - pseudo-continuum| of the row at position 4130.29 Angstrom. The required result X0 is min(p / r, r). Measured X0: 0.5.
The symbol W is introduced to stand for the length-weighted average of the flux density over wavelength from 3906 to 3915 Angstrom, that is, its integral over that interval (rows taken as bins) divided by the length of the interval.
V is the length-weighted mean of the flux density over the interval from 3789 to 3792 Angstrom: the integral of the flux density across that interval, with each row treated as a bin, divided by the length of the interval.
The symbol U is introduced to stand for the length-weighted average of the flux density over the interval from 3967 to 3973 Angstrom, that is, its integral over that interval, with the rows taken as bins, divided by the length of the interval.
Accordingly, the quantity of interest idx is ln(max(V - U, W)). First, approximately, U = 5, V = 13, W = 13.4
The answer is 2.60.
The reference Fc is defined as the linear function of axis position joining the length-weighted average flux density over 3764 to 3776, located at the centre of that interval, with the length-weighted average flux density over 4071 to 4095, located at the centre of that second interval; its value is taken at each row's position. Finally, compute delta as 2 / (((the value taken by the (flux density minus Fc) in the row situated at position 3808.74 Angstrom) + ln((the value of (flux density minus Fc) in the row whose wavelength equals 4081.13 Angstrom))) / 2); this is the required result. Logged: 6.1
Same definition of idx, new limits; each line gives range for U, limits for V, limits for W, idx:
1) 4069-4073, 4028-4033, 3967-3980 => 2.16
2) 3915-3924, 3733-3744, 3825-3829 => 2.19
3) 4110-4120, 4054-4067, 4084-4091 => 2.81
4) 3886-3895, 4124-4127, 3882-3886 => 2.43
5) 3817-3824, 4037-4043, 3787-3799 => 2.46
